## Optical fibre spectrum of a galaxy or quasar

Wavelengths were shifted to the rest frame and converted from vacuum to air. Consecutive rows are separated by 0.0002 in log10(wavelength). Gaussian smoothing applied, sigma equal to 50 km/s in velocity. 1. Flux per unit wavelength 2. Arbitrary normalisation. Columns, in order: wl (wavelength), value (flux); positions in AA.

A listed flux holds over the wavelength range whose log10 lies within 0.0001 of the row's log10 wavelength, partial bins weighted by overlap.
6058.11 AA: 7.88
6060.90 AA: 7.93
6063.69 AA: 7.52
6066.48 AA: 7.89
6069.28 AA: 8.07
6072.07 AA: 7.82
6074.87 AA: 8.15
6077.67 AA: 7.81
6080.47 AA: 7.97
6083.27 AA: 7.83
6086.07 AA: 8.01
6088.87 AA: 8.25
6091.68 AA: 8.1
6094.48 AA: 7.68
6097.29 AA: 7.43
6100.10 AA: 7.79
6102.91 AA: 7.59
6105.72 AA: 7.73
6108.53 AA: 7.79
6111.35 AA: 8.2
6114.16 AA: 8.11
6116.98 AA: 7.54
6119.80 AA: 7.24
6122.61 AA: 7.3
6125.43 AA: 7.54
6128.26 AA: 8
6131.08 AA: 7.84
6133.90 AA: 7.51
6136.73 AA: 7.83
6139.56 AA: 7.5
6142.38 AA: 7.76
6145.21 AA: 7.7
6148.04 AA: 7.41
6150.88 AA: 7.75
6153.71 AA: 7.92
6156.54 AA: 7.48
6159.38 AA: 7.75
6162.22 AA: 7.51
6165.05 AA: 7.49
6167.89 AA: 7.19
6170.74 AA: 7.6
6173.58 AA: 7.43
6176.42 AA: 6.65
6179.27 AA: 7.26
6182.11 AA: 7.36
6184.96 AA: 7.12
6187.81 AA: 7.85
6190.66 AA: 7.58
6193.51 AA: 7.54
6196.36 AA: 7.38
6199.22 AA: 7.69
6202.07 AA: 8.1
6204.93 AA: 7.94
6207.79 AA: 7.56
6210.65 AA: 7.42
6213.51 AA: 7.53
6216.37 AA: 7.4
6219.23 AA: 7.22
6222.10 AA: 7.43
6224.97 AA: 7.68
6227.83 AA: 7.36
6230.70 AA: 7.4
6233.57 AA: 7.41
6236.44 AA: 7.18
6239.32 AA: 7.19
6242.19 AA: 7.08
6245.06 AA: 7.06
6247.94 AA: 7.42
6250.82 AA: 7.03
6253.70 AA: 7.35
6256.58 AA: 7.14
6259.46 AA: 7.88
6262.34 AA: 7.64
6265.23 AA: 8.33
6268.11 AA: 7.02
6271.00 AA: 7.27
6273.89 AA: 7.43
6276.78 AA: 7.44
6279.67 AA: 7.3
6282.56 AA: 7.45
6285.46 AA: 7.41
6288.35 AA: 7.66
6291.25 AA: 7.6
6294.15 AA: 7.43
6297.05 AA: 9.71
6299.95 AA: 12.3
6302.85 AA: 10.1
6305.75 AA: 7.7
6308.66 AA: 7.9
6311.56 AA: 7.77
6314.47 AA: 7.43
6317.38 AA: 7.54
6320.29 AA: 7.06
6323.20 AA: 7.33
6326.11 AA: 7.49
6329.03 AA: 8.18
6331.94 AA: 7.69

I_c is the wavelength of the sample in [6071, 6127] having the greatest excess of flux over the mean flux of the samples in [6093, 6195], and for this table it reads 6088.87 AA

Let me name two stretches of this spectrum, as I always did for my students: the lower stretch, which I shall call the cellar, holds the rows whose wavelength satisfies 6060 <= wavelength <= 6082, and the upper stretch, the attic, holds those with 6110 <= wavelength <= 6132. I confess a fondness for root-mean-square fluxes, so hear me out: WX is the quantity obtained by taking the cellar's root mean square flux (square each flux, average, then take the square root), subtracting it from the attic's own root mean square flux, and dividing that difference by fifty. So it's -0.0034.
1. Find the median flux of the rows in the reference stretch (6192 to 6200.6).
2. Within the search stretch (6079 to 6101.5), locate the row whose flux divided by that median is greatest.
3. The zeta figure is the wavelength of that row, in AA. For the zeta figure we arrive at 6088.87 AA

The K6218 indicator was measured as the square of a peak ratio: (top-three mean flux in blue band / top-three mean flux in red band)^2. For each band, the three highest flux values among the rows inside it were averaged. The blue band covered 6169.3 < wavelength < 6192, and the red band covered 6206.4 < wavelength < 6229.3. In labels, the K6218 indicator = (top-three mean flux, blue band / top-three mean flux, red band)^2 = 1.02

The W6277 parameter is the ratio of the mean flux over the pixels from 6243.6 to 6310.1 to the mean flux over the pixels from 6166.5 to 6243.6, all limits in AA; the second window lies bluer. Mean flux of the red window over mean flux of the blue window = 1.06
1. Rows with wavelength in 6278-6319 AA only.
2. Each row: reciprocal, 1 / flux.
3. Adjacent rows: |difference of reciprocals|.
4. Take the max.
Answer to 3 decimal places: 0.032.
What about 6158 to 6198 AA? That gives 0.016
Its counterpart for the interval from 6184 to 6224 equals 0.013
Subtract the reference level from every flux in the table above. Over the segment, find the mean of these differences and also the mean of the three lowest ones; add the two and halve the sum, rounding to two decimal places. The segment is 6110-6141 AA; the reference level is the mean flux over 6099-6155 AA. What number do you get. -0.18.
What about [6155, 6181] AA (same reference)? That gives -0.50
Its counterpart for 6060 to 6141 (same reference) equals -0.14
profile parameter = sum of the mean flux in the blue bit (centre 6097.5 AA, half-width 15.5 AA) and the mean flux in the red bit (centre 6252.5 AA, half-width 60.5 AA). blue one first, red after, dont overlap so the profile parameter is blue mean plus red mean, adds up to 15.6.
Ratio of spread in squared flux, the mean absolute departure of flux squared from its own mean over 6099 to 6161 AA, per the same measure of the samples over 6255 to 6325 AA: 0.2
